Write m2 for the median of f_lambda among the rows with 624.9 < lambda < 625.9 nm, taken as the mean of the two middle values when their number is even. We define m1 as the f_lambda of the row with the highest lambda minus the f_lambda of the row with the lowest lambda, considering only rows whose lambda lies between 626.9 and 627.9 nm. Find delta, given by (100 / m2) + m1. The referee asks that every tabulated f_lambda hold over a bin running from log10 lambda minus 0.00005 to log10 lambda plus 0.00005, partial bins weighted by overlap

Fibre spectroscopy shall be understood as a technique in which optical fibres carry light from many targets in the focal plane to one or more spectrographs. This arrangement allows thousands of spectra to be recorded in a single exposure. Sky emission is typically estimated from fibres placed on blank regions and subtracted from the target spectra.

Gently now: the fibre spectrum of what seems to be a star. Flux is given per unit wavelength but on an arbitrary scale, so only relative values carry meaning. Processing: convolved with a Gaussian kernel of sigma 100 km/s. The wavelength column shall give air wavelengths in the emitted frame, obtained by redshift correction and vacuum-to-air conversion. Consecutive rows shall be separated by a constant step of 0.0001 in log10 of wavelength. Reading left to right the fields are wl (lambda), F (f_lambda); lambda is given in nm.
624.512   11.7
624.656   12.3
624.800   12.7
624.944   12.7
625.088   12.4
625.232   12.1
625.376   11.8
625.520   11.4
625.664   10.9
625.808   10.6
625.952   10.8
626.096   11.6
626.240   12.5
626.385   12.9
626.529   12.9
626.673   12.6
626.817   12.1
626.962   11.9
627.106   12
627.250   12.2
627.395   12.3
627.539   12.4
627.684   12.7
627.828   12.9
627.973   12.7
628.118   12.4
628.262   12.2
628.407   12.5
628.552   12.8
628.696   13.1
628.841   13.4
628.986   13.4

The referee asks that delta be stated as 9.5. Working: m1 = 1.0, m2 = 11.8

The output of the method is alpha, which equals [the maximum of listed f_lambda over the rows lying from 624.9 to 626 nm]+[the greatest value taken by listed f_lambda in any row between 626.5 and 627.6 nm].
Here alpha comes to 25.60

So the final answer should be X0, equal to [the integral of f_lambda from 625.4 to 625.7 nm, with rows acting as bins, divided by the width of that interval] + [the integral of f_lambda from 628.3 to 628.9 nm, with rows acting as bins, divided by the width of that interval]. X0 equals 24.2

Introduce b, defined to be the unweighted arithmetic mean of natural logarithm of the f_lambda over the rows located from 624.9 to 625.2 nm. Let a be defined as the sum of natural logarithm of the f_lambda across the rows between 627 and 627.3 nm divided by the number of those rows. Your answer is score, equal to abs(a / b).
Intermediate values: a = 2.49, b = 2.53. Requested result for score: 0.99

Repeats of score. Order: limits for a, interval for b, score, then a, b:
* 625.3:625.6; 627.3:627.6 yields 0.98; 2.45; 2.51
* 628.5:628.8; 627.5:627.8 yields 1.01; 2.56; 2.53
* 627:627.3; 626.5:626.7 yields 0.98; 2.49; 2.55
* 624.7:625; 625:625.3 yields 1.01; 2.54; 2.51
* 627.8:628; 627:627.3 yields 1.02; 2.55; 2.49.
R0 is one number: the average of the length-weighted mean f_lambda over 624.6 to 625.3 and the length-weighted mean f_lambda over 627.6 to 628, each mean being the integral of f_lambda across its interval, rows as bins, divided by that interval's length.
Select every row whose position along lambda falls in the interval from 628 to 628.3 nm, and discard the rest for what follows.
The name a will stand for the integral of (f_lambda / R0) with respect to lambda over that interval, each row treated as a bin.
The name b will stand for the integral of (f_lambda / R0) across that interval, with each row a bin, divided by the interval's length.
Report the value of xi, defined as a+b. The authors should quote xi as 1.28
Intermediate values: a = 0.2949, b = 0.98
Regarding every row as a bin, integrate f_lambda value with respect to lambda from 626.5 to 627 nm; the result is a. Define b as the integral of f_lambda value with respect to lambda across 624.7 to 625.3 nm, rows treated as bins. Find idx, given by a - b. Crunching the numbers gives -1.3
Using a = 6.2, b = 7.5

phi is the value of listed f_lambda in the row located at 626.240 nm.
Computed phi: 12.5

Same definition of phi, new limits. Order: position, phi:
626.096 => 11.6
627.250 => 12.2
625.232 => 12.1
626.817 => 12.1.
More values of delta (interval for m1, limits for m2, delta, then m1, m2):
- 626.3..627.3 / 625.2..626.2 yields 8.1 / -0.7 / 11.4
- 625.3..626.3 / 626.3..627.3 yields 8.9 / 0.7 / 12.2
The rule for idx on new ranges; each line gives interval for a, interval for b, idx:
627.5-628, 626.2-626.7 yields 0.0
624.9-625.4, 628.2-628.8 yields -1.5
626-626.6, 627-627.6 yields 0.1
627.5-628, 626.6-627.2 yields -1.0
